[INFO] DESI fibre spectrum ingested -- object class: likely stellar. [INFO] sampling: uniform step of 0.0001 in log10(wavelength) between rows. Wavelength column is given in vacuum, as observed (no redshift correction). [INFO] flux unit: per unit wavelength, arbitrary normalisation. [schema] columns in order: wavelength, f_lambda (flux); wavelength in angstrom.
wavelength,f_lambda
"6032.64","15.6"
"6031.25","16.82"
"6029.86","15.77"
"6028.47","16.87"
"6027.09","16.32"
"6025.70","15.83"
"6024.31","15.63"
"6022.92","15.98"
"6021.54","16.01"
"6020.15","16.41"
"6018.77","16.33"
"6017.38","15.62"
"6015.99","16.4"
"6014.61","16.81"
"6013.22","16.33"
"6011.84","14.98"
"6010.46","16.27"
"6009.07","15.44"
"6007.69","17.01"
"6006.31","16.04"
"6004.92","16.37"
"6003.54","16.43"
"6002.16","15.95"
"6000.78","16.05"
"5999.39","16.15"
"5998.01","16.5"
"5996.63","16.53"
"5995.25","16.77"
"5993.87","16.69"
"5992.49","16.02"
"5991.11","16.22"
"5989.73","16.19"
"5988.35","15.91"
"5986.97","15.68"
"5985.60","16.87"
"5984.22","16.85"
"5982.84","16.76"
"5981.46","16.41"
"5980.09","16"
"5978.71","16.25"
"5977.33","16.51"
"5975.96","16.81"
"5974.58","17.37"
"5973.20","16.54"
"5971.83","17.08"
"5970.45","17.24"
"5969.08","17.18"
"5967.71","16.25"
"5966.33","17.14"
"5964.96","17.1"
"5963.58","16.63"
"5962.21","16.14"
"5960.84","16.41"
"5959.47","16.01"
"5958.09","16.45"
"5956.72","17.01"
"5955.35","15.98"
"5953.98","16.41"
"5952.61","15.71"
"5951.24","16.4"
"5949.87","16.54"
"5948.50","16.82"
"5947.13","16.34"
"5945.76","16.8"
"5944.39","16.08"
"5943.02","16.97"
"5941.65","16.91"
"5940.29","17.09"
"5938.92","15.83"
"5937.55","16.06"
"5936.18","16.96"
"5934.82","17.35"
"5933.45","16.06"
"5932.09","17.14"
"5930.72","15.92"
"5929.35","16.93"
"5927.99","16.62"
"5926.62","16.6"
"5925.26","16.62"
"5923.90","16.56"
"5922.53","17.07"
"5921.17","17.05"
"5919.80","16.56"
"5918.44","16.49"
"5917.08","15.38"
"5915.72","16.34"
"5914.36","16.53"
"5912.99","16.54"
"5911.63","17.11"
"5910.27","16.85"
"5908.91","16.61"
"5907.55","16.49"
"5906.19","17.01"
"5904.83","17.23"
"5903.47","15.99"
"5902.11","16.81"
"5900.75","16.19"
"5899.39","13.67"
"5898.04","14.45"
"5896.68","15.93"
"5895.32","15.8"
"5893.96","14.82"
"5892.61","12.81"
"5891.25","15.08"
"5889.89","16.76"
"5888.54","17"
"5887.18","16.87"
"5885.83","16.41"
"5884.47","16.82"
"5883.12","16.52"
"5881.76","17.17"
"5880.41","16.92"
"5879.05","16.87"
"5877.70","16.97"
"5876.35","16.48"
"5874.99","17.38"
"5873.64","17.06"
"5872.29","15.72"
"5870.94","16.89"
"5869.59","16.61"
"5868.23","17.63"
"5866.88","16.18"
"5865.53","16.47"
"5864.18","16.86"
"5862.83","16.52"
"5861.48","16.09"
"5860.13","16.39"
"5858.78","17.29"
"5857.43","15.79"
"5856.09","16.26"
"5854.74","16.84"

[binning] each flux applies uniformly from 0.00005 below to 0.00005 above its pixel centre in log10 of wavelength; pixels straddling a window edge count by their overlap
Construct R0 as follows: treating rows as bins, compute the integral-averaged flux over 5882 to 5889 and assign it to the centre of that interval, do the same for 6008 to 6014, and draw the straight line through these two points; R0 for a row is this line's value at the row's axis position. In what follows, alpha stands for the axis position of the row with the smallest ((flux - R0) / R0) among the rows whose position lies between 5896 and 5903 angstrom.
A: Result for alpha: 5899.39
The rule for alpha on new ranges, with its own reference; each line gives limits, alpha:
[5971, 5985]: 5980.09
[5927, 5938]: 5930.72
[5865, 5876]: 5872.29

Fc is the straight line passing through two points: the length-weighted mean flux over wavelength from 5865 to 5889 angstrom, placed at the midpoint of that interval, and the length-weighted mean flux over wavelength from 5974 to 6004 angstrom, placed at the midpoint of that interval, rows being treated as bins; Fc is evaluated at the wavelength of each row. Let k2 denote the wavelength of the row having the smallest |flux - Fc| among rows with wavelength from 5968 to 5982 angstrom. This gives 5981.46 angstrom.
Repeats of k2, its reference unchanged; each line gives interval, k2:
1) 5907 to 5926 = 5925.26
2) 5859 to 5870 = 5864.18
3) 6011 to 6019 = 6013.22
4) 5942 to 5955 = 5949.87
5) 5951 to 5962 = 5958.09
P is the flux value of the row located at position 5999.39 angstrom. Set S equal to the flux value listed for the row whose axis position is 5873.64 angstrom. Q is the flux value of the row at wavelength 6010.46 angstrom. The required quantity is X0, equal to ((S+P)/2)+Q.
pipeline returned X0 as 32.9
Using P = 16.15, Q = 16.27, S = 17.06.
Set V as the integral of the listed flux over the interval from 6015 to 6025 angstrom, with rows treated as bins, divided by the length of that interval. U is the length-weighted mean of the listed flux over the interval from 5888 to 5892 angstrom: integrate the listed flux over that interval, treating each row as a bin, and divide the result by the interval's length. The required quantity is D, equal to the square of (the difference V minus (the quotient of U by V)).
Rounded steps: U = 16.2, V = 16.1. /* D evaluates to 227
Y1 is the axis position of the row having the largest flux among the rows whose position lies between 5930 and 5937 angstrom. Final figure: 5934.82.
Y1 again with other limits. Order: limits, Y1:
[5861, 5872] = 5868.23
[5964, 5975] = 5974.58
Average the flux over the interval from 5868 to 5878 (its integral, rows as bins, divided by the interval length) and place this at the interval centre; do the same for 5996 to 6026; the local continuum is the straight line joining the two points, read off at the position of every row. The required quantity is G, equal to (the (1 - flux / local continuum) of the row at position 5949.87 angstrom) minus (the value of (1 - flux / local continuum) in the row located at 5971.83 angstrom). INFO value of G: 0.04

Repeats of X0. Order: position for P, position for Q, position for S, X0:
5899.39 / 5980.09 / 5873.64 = 31.4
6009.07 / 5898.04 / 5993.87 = 30.5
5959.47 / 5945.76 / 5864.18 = 33.2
